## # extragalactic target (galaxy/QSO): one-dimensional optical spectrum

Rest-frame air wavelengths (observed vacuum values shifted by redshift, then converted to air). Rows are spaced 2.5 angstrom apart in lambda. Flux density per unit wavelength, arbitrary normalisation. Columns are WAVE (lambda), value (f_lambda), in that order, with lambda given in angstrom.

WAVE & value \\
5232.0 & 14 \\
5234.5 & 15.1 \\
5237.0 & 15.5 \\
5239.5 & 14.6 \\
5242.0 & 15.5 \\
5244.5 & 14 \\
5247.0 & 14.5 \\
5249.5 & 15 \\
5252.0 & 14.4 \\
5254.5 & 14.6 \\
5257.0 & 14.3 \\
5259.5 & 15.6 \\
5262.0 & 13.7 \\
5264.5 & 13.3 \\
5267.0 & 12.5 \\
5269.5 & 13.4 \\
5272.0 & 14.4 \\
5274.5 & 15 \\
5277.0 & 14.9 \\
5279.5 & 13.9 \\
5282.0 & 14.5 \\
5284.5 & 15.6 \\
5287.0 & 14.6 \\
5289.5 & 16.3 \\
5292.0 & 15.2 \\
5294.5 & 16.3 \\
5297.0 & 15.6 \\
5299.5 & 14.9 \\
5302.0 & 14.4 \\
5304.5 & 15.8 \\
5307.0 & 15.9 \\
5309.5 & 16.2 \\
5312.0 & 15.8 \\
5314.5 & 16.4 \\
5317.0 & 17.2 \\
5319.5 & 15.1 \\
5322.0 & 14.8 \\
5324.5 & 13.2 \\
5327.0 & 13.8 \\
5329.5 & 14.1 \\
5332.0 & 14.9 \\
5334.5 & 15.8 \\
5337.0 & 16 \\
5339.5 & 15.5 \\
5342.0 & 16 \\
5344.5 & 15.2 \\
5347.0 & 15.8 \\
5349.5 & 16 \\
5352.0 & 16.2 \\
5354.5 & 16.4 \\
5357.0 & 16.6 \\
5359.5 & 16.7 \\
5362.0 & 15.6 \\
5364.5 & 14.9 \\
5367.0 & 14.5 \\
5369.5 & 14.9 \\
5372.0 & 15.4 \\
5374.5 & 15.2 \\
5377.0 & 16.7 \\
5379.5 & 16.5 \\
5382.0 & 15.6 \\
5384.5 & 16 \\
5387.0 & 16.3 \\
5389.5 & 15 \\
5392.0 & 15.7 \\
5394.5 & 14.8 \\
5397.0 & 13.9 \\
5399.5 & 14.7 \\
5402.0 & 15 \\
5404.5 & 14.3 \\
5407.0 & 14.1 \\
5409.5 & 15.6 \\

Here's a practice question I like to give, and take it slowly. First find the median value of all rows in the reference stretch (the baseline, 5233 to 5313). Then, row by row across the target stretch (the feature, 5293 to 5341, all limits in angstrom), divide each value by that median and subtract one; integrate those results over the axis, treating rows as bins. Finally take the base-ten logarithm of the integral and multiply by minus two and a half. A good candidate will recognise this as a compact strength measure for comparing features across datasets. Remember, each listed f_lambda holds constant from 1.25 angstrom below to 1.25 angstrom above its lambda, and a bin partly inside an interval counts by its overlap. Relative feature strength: -0.4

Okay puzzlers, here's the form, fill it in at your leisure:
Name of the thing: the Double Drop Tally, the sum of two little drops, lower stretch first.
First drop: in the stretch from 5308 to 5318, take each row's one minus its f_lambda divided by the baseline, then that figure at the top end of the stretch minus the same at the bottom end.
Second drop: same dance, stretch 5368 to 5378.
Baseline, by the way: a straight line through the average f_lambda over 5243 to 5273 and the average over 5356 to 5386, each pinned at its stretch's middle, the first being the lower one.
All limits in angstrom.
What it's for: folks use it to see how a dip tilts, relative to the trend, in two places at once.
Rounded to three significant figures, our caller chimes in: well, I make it -0.167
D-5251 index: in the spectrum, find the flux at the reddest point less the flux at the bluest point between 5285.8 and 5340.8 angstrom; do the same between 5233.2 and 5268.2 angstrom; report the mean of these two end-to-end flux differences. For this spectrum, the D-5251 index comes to -0.85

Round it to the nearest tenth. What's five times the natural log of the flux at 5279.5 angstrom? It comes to 13.2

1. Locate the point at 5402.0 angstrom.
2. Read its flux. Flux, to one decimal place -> 15.0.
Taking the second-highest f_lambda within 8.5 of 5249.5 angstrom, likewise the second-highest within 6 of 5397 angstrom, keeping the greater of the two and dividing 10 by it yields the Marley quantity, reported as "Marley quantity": 0.667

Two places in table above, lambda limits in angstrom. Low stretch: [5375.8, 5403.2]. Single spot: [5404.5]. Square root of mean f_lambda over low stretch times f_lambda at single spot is 14.9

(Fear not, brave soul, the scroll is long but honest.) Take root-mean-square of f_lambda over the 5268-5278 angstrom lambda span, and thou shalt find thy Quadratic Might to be 14.4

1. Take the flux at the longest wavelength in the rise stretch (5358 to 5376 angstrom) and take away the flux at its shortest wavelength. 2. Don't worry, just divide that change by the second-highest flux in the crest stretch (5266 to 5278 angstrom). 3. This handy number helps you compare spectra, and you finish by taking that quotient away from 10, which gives 10.1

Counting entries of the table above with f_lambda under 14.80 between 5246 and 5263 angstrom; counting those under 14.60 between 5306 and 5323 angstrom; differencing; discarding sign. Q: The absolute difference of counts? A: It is 5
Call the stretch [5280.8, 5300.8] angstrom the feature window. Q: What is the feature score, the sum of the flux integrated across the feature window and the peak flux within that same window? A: 324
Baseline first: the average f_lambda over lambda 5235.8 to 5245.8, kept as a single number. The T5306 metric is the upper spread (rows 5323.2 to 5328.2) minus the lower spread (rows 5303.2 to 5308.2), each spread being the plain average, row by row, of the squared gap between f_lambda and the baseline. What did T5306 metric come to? 1.1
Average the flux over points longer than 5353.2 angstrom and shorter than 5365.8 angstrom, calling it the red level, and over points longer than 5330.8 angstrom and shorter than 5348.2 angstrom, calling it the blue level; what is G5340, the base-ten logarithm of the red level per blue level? 0.01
